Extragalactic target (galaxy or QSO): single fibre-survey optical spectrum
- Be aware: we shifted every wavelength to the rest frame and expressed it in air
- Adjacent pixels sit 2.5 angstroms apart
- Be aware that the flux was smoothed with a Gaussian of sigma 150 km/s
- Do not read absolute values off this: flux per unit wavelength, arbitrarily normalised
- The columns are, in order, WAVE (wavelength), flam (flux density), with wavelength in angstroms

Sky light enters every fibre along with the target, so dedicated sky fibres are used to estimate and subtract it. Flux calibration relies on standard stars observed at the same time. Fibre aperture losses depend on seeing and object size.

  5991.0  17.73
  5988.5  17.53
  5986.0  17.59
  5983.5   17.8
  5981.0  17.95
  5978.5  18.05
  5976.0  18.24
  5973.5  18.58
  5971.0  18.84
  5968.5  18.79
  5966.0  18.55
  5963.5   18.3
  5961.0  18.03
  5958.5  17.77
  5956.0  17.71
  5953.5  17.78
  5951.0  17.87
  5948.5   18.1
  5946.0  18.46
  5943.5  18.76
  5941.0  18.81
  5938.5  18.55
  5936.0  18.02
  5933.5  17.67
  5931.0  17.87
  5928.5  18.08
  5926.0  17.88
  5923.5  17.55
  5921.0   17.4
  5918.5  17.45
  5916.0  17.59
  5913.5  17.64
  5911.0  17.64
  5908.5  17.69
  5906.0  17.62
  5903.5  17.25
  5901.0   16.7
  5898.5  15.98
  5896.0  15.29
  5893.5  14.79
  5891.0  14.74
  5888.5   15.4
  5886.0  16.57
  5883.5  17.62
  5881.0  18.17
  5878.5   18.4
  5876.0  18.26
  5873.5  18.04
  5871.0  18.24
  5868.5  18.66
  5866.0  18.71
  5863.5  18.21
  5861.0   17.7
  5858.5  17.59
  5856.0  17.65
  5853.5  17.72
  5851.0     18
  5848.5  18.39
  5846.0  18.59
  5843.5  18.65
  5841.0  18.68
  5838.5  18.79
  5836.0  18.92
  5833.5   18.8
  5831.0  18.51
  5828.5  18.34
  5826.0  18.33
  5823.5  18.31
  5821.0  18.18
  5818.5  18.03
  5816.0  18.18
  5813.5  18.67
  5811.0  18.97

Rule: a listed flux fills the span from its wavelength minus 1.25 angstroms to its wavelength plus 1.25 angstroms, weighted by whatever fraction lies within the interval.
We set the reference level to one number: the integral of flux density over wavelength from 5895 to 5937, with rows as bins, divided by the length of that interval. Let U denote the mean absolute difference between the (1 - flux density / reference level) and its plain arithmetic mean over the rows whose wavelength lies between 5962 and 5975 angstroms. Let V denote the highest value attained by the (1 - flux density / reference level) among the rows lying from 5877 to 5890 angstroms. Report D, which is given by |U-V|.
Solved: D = 0.105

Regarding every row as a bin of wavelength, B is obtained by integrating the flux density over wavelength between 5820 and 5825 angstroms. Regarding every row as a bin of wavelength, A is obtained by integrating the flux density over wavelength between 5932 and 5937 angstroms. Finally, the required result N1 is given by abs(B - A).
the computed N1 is 2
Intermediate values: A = 89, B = 91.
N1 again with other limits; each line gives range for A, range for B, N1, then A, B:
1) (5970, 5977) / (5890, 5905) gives 108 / 130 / 238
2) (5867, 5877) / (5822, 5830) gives 36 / 183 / 147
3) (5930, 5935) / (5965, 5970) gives 5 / 89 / 93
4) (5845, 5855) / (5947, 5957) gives 3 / 182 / 179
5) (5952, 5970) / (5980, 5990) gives 149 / 327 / 177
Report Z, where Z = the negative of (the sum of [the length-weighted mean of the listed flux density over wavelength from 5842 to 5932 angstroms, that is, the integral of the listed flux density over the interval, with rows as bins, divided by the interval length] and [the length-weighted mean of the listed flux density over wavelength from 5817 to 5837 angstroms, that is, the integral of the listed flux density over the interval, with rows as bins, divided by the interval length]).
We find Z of -35.9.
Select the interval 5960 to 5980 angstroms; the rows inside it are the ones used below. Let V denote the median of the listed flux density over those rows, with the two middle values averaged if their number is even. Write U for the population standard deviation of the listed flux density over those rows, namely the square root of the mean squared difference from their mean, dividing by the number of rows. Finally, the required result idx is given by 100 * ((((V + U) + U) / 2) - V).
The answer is -892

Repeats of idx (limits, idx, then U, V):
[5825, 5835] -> -902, 0.19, 18.4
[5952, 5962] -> -876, 0.12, 17.8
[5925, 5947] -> -864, 0.40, 18.1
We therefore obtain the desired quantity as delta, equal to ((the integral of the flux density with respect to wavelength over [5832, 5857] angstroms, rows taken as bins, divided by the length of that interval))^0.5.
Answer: 4.29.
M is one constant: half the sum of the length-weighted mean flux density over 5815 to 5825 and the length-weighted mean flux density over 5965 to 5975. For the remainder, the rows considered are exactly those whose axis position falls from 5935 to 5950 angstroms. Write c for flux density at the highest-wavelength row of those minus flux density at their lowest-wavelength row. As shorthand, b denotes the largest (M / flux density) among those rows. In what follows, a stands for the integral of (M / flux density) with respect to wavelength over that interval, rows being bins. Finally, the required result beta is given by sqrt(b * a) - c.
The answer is 3.8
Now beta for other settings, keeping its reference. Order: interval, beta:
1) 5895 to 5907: 1.7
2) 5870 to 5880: 3.1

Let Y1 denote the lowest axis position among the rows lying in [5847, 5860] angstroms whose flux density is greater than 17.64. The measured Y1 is 5848.5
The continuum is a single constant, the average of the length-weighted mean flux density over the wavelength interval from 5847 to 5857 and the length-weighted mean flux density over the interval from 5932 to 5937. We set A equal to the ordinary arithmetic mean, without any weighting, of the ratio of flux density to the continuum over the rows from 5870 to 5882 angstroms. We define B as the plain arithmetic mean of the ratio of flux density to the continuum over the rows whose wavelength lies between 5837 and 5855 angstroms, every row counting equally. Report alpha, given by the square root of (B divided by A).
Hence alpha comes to 1.00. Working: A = 1.02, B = 1.03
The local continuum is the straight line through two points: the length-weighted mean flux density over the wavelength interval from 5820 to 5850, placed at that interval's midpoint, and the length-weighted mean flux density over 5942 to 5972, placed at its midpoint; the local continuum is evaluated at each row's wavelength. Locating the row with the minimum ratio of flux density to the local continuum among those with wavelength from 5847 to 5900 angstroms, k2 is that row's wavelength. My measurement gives 5891.0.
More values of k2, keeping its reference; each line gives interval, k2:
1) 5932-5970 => 5933.5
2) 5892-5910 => 5893.5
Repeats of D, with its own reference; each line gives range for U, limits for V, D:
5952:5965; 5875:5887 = 0.035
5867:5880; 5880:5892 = 0.142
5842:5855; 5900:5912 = 0.020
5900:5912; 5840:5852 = 0.054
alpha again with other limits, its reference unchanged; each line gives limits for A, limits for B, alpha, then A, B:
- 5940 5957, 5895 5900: 0.93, 1.02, 0.87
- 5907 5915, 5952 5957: 1.00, 0.99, 0.99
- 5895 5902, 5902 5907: 1.04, 0.89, 0.97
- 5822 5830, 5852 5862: 0.98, 1.02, 0.99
